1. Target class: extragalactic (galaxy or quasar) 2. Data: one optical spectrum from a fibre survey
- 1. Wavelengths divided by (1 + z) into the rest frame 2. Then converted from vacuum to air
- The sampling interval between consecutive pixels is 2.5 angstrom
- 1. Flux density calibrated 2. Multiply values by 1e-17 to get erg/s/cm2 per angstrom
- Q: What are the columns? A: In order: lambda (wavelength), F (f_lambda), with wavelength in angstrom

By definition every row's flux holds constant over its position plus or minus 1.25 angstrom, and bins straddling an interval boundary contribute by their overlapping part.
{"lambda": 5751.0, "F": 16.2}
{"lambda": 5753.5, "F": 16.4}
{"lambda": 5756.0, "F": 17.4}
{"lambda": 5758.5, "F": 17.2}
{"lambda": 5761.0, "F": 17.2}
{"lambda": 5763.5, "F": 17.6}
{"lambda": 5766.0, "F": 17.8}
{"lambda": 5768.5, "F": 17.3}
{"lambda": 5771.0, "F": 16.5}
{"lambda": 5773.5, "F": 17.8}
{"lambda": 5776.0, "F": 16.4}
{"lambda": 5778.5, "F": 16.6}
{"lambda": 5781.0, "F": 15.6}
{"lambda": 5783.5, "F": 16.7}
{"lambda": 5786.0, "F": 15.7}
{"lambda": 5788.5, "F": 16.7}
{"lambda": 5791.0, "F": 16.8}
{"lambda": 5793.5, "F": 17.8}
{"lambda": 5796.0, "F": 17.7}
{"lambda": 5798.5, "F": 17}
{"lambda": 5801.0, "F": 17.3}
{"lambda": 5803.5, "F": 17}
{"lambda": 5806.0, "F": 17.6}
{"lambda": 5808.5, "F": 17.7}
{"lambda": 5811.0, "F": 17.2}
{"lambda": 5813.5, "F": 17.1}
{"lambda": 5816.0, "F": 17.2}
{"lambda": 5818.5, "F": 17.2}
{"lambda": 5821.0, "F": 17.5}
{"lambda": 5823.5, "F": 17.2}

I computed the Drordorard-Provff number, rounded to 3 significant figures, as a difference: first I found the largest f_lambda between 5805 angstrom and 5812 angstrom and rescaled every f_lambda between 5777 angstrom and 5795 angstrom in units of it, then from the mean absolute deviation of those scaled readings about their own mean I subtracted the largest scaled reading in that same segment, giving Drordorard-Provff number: -0.976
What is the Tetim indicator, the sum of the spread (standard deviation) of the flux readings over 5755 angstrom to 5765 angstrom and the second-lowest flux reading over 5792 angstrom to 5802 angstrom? 17.5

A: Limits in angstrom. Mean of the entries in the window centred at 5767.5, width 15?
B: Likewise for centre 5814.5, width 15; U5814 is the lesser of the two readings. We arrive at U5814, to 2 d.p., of 17.32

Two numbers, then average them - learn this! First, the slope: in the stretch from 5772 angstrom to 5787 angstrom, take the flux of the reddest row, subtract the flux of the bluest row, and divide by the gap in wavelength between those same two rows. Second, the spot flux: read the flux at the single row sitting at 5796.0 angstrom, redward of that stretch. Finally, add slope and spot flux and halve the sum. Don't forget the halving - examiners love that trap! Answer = 8.77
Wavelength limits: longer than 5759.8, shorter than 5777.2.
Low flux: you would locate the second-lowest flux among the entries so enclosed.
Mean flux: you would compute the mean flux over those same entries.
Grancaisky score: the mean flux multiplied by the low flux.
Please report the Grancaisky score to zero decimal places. 284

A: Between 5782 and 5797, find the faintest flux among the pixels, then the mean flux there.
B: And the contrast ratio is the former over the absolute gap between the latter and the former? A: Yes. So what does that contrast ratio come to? 13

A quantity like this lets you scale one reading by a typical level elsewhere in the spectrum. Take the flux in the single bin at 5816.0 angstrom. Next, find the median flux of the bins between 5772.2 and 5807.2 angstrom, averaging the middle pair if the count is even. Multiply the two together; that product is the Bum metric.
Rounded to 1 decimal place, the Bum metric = 290.7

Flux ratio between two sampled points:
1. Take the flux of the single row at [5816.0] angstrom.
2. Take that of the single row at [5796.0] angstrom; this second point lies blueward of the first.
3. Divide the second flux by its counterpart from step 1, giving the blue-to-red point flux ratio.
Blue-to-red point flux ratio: 1.03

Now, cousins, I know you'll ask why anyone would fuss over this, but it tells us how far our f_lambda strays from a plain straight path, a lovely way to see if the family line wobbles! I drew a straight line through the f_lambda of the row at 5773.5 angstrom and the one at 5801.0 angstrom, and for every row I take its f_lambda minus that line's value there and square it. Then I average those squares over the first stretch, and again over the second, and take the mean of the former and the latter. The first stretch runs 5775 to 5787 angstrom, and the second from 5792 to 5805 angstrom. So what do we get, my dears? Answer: 1.21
